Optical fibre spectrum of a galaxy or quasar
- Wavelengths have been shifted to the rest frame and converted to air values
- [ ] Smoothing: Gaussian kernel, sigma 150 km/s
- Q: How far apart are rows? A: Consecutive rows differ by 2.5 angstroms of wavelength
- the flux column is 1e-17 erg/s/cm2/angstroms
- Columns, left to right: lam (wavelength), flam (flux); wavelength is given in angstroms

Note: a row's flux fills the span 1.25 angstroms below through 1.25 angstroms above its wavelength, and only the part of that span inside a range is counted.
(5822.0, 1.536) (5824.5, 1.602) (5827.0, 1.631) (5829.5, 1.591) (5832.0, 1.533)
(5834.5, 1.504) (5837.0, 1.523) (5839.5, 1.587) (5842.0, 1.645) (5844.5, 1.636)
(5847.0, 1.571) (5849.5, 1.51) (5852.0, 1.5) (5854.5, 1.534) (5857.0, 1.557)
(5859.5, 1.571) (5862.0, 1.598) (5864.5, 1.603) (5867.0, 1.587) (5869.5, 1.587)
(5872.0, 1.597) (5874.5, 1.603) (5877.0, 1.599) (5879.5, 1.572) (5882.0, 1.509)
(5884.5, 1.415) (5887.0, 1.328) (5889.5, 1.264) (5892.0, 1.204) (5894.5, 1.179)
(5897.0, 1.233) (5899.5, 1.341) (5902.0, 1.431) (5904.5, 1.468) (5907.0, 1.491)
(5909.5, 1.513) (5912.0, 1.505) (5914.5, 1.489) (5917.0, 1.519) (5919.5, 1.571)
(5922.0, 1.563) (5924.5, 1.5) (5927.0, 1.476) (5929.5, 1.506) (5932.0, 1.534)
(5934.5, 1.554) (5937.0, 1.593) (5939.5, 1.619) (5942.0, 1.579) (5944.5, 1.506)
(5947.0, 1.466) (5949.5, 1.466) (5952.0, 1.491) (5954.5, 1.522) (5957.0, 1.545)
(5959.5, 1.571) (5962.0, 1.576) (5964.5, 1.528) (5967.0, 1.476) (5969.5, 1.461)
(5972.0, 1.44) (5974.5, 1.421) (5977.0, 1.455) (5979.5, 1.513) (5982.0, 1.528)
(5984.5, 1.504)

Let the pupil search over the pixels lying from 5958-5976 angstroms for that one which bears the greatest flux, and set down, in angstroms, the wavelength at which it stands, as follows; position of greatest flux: 5962.0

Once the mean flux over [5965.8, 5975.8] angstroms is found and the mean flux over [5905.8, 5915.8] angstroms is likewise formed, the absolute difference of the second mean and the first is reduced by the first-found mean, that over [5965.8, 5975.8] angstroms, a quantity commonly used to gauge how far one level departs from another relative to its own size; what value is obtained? -1.40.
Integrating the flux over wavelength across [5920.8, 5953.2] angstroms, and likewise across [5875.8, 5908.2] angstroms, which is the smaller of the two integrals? 45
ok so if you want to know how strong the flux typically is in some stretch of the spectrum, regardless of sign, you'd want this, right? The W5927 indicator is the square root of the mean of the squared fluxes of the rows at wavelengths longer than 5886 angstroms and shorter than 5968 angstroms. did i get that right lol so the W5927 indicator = 1.48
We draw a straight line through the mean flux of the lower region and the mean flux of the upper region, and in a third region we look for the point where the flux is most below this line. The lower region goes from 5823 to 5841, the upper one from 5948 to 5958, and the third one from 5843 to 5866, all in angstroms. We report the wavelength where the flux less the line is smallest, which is 5852.0 angstroms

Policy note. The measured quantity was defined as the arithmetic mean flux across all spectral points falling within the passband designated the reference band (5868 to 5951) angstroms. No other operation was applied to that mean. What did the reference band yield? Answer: 1.48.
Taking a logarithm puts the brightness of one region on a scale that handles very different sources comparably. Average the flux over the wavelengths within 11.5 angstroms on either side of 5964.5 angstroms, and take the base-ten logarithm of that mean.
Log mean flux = 0.177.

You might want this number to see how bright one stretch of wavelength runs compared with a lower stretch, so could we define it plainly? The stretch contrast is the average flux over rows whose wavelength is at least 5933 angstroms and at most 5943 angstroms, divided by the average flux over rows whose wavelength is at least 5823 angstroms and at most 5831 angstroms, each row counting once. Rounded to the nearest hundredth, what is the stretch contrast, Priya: 0.99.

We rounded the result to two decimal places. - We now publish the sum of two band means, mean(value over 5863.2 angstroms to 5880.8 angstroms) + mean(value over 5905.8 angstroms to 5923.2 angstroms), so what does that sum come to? 3.11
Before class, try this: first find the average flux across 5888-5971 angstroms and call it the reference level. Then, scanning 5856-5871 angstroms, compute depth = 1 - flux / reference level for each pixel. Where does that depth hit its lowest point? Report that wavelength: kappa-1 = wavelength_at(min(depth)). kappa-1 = 5864.5 angstroms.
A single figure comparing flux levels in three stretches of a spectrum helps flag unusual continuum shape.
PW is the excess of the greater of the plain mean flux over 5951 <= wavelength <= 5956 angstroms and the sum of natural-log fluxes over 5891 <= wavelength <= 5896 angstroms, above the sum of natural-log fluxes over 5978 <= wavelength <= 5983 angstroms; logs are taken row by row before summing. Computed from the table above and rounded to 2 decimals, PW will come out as 0.67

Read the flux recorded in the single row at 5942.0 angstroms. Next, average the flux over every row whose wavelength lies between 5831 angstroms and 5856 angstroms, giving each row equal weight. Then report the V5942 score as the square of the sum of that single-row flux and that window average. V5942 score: 9.82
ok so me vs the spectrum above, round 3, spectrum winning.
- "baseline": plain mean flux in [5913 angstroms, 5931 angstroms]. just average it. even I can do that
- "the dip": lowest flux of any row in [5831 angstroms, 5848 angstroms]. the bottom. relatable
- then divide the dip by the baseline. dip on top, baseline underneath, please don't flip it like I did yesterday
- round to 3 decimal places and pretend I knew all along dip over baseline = 0.991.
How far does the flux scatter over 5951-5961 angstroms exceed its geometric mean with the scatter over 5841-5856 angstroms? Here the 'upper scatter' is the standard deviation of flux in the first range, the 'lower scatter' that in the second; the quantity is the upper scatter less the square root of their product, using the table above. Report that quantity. -0.012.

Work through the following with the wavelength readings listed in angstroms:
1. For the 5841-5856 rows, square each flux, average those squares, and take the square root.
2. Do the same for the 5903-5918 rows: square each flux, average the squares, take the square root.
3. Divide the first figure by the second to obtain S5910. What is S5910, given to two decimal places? 1.05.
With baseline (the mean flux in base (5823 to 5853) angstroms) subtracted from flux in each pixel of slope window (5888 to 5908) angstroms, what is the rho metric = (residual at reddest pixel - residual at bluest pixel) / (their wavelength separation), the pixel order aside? 0.013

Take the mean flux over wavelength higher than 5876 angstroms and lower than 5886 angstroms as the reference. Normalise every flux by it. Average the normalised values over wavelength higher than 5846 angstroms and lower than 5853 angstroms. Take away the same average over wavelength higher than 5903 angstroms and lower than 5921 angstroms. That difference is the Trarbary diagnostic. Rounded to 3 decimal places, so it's 0.012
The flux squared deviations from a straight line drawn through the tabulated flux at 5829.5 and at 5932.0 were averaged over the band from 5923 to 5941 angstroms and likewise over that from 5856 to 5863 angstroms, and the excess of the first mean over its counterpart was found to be 0.0023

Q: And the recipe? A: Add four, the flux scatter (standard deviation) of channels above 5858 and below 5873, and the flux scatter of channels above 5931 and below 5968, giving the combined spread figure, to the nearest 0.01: 4.06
